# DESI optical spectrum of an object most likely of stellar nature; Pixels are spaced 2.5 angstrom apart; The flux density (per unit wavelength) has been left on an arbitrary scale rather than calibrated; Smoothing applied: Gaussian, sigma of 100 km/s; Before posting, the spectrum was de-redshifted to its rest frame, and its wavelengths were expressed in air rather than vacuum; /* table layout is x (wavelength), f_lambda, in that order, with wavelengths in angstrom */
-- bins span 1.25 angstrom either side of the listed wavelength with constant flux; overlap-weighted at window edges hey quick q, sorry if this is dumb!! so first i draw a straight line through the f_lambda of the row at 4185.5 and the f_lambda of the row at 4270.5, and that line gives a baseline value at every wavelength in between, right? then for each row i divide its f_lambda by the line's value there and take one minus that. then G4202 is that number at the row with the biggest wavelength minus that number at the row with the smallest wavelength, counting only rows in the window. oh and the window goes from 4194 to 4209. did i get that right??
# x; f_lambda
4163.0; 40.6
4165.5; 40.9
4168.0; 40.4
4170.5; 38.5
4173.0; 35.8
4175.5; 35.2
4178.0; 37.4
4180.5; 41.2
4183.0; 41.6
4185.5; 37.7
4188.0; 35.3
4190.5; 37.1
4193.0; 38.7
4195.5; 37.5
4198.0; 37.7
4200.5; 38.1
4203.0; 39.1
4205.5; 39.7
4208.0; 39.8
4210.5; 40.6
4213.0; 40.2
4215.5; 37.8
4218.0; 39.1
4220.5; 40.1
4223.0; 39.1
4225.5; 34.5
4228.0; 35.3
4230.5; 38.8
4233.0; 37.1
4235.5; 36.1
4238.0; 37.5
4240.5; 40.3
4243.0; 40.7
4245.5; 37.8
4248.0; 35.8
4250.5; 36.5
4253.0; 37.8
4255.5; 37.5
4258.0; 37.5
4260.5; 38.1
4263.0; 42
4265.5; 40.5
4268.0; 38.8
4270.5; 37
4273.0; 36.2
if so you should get -0.06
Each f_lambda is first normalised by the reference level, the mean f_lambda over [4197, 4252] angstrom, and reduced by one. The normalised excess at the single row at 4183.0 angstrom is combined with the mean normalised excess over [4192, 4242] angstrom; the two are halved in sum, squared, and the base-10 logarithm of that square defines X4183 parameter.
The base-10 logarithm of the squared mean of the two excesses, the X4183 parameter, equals -2.7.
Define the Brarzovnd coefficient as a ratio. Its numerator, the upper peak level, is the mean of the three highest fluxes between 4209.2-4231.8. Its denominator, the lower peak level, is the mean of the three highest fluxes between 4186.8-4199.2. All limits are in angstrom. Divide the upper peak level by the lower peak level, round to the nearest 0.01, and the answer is 1.06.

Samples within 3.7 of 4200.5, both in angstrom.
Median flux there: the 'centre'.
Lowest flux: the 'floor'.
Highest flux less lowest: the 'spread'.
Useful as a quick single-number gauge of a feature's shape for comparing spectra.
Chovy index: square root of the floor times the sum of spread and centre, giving 38.6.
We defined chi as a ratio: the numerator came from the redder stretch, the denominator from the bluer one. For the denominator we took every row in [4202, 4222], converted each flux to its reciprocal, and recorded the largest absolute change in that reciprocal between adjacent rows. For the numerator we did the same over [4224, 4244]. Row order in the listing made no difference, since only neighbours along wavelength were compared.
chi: 1.6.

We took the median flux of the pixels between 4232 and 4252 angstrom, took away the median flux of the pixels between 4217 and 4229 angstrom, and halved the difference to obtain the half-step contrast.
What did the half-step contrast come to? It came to -0.9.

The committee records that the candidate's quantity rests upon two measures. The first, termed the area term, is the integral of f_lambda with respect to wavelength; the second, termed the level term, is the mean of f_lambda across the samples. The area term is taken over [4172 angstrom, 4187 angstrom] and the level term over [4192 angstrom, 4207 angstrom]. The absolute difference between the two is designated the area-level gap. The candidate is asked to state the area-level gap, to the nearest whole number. 534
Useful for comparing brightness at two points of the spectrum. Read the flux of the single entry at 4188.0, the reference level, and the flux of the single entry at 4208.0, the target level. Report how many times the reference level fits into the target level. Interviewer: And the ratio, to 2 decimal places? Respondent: 1.13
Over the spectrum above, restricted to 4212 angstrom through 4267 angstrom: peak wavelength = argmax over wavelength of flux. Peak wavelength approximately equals 4263.0 angstrom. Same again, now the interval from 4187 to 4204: 4203.0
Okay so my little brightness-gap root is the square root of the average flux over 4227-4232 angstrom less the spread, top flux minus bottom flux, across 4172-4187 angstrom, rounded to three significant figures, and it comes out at 5.54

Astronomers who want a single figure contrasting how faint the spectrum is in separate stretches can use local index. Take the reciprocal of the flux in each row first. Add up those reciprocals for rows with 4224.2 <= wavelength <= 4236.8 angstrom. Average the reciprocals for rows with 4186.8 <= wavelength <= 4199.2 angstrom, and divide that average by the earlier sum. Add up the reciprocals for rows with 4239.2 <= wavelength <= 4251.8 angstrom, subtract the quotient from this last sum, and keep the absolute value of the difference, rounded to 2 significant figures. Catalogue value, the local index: 0.064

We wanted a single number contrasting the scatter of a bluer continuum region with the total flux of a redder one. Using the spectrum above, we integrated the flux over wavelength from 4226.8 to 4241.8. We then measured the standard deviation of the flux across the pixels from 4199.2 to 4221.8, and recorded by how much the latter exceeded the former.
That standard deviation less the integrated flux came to -562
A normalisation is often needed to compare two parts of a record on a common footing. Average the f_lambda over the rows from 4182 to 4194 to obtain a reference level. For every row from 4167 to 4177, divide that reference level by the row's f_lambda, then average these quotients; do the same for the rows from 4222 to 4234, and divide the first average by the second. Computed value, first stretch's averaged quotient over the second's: 0.99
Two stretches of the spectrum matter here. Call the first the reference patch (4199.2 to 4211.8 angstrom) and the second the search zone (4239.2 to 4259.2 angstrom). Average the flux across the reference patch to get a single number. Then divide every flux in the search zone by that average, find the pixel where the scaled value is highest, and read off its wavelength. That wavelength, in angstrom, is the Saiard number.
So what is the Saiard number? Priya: 4243.0 angstrom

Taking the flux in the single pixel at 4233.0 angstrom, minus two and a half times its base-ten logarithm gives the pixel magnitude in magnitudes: -3.92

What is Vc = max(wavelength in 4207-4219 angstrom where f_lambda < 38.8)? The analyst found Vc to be 4215.5 angstrom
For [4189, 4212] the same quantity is 4200.5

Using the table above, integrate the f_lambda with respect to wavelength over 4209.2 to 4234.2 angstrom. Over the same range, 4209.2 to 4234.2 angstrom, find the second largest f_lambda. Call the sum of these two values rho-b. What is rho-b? 997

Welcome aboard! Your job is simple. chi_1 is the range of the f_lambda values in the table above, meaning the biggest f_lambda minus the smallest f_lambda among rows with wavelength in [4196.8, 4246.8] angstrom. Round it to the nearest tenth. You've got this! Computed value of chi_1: 6.2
